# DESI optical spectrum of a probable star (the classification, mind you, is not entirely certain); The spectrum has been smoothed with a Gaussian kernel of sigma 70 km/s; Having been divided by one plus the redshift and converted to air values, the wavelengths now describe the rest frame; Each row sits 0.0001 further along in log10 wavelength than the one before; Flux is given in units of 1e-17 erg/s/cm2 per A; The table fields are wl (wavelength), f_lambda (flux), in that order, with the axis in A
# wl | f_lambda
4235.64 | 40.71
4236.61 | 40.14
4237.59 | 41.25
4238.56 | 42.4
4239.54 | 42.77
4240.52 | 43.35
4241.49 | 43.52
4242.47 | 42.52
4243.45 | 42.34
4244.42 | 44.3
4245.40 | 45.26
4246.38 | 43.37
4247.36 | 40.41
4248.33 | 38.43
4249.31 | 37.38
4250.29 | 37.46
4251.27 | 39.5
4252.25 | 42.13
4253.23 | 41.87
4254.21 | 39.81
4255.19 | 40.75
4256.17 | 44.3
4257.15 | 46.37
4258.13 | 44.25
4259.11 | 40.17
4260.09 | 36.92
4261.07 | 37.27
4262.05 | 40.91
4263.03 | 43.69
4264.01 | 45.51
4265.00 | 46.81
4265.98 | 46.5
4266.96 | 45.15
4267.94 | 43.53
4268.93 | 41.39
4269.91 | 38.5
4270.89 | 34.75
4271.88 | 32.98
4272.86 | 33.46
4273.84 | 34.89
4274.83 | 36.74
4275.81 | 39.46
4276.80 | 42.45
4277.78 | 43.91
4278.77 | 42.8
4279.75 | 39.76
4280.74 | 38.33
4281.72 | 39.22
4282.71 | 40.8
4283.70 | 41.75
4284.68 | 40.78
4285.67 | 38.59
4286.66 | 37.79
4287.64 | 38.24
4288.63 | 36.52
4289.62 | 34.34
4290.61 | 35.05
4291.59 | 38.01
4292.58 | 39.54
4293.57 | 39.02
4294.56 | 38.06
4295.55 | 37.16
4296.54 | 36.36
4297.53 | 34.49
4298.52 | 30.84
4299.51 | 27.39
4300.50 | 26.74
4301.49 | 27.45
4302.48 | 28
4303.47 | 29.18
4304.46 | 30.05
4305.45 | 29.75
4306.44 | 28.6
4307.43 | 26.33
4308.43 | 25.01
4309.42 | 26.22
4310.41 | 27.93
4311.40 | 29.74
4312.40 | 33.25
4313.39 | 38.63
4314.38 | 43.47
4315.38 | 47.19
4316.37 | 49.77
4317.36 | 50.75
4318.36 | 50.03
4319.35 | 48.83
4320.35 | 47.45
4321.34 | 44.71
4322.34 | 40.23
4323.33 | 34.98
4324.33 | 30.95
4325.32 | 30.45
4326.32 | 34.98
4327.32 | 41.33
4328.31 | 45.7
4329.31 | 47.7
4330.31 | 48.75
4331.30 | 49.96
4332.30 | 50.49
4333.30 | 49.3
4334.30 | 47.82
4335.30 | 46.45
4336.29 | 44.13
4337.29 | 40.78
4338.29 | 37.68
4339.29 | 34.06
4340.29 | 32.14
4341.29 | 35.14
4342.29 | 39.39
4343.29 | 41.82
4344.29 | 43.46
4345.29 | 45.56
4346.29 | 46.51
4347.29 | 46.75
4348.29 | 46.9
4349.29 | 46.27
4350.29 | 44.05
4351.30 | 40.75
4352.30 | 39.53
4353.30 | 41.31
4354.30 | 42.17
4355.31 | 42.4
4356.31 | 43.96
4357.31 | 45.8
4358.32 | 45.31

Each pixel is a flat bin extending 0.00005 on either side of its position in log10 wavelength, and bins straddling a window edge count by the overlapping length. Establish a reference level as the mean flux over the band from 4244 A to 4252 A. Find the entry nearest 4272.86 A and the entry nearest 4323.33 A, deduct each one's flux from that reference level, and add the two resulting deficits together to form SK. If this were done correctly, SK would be 13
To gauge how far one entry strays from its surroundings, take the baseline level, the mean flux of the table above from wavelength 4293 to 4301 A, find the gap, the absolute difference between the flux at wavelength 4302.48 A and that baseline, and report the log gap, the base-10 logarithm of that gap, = 0.76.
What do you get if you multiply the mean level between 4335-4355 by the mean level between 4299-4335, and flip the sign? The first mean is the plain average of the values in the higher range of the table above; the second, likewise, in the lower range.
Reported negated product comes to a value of -1588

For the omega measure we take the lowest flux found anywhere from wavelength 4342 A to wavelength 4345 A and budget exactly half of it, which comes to 19.7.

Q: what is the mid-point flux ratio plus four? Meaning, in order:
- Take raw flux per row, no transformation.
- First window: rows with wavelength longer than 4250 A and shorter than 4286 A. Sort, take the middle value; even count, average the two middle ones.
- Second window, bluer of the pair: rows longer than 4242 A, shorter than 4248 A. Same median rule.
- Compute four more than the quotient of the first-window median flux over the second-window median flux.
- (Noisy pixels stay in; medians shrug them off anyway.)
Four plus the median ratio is 4.95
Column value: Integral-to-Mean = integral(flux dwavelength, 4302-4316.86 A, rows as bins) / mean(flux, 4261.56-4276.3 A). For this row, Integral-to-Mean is 12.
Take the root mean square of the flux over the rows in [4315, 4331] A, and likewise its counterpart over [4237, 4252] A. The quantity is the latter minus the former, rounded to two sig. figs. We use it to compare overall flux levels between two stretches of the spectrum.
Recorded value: -2.2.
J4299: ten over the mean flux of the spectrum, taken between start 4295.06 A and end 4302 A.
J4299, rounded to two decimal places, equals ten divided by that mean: 0.32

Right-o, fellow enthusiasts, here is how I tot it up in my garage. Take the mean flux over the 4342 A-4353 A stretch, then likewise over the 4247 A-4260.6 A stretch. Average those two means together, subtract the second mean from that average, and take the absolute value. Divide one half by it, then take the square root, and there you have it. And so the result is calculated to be 0.57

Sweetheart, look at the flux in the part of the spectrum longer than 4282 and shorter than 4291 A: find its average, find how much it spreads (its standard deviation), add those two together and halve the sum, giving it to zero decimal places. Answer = 20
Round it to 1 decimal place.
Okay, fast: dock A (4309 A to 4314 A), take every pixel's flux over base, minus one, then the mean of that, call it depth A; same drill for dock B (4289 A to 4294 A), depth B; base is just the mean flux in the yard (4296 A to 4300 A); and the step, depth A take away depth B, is -0.2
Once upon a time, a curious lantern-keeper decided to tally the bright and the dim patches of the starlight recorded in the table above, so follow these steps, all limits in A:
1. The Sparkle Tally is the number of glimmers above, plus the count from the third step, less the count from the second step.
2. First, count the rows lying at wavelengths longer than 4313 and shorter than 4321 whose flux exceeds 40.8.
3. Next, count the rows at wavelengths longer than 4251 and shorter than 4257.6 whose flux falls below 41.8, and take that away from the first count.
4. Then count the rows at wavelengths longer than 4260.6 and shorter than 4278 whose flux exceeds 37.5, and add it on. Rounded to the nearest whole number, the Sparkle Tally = 16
